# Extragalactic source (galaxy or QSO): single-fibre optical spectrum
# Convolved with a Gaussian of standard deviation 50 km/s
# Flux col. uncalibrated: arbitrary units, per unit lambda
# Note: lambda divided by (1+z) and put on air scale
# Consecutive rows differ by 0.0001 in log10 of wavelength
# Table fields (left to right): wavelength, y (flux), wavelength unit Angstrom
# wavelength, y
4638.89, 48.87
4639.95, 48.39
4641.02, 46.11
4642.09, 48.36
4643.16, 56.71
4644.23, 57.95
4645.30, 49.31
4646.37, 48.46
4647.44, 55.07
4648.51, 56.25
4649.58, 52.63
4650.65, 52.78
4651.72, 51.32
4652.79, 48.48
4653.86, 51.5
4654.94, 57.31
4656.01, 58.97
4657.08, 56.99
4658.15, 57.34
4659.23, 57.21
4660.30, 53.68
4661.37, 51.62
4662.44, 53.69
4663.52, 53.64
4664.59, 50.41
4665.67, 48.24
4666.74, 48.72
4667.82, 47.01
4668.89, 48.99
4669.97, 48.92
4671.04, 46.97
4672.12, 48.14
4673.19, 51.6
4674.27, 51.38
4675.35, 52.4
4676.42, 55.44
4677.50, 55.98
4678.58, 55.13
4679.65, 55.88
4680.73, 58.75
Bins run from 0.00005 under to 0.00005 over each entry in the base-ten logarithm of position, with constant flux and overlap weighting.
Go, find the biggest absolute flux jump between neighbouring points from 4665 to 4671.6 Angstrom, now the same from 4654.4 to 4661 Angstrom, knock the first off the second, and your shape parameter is 2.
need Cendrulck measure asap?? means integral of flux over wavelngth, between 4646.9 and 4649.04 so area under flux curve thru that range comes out 119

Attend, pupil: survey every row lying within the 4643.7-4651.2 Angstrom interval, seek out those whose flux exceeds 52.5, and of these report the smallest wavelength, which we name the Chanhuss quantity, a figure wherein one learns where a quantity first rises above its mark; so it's 4644.23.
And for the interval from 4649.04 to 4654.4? 4649.58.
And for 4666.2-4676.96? 4676.42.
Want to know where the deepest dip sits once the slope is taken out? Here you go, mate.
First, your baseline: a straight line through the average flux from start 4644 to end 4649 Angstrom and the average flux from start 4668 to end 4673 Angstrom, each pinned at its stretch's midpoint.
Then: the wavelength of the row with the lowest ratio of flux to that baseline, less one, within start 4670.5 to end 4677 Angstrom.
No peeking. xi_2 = 4671.04 Angstrom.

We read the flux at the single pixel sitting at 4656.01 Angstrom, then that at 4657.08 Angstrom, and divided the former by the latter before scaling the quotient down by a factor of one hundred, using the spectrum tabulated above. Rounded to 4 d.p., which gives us 0.0103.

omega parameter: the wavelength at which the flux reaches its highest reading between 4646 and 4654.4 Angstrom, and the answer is 4648.51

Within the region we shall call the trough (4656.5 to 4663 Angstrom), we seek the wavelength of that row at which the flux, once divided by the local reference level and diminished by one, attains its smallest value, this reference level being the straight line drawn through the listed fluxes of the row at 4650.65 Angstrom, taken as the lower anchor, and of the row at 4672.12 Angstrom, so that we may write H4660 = 4661.37 Angstrom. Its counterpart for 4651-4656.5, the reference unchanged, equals 4652.79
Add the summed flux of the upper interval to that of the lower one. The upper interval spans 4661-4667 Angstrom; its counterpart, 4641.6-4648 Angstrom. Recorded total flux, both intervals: 622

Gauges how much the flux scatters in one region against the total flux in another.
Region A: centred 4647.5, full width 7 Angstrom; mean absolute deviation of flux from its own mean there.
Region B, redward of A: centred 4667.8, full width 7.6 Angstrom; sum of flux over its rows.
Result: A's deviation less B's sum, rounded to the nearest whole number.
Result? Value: -337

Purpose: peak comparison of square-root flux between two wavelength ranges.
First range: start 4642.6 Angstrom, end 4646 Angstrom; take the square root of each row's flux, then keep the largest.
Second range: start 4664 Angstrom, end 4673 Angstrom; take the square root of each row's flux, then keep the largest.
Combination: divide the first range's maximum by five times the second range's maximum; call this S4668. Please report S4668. 0.214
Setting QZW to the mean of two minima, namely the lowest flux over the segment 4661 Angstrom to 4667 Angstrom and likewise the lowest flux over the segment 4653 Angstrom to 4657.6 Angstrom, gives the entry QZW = 49.9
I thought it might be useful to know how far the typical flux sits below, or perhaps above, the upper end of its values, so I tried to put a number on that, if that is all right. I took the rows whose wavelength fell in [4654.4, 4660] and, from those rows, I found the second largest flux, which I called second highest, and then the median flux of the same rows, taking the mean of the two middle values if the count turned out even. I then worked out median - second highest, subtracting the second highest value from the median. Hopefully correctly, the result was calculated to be 0.0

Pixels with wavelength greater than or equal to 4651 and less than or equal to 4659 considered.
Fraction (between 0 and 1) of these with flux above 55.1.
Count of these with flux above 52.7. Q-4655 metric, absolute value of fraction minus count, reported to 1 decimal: 3.4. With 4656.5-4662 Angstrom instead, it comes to 3.4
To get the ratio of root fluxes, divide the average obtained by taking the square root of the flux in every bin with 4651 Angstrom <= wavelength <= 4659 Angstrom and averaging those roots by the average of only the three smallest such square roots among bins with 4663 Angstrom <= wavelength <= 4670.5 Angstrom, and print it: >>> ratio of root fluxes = 1.07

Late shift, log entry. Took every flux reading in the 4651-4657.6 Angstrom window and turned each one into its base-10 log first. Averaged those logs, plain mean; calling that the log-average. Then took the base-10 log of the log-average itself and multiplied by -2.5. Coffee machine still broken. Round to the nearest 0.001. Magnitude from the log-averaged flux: -0.596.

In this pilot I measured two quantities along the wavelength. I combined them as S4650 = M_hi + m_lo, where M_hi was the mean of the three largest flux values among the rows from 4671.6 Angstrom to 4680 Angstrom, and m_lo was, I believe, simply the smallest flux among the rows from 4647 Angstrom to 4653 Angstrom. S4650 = 104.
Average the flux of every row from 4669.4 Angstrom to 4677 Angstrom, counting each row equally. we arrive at 50.7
